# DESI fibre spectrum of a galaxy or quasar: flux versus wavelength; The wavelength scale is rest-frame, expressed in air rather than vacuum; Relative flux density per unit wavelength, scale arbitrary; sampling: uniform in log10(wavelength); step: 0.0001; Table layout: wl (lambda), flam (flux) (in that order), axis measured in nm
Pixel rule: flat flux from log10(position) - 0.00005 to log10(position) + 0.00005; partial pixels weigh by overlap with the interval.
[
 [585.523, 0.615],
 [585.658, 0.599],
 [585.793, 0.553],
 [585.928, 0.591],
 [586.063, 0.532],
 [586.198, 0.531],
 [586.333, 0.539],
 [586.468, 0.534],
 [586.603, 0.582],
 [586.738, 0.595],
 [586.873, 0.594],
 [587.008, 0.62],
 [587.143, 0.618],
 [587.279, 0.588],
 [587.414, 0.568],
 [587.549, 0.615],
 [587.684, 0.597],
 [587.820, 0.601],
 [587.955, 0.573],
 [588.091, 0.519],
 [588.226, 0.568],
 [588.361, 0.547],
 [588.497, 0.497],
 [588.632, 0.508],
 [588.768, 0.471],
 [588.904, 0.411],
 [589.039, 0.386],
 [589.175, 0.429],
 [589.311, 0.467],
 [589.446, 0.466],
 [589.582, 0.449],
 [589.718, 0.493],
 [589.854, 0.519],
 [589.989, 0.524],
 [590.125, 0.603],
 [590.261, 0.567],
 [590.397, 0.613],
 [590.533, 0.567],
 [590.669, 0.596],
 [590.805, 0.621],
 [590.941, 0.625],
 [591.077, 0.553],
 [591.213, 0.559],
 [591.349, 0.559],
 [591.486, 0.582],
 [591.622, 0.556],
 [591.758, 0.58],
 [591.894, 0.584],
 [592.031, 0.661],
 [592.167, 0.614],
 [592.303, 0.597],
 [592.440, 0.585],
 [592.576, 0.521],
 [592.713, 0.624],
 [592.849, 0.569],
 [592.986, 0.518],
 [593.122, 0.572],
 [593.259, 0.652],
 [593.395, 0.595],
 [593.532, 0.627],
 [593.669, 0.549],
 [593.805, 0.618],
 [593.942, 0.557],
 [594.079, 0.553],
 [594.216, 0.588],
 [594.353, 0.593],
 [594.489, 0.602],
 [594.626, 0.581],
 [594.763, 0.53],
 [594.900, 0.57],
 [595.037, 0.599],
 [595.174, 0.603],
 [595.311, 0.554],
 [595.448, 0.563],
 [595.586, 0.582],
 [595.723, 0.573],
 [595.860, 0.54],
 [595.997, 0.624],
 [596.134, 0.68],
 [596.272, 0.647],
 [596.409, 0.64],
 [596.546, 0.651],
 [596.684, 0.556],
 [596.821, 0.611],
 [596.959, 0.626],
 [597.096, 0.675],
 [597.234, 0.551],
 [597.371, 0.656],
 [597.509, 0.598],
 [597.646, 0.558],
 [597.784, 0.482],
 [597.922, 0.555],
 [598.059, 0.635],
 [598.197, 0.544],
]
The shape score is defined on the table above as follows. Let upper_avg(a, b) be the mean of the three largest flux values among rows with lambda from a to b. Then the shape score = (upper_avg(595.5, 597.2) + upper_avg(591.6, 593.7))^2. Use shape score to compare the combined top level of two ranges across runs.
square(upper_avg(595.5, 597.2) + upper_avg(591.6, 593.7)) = 1.73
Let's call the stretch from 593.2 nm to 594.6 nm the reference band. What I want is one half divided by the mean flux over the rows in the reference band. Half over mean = 0.84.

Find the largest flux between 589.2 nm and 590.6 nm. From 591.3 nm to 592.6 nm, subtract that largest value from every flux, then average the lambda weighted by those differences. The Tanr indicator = 591.95 nm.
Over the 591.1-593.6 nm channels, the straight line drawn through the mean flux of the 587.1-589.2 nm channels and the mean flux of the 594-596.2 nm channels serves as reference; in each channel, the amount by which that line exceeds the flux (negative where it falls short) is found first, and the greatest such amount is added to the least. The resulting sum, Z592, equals -0.051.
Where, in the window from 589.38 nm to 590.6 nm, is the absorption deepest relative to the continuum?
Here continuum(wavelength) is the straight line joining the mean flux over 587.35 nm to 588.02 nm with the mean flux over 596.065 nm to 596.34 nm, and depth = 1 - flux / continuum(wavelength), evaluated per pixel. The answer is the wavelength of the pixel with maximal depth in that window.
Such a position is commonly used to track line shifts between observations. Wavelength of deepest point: 589.582 nm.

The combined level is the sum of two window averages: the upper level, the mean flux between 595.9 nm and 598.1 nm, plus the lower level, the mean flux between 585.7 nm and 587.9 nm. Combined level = 1.19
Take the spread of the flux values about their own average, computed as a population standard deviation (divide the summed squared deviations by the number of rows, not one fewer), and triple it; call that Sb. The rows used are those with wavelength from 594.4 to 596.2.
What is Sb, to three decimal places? 0.112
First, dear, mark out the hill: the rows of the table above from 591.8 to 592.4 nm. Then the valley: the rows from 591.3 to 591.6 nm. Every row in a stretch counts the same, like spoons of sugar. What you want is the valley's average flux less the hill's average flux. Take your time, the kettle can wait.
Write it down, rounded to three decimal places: -0.043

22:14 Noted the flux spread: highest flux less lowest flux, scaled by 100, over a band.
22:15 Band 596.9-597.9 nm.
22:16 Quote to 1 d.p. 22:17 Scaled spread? 19.3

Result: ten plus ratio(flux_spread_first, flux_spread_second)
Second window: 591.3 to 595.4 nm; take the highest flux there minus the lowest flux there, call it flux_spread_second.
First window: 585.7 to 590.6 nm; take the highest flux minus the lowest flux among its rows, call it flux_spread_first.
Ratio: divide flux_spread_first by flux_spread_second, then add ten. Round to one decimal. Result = 11.6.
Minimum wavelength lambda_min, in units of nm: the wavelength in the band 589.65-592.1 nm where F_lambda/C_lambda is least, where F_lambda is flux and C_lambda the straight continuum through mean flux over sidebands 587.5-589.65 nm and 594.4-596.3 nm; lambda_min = 589.718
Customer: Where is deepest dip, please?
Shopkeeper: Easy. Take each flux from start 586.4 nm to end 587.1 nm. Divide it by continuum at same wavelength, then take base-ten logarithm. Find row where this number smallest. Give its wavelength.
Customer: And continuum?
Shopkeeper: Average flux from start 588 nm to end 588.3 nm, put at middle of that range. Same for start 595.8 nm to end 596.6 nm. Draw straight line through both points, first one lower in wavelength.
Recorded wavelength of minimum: 586.468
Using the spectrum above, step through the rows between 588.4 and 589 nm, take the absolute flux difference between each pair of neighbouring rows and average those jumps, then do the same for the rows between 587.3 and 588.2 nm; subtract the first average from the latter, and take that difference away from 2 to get 2.01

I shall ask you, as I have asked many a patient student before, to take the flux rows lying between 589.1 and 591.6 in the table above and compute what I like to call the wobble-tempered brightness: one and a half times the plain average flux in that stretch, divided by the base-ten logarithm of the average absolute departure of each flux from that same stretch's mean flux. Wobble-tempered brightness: -0.63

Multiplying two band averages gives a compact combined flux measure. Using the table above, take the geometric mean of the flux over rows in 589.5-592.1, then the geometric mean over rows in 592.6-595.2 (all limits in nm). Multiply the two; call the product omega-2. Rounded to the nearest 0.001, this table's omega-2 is 0.331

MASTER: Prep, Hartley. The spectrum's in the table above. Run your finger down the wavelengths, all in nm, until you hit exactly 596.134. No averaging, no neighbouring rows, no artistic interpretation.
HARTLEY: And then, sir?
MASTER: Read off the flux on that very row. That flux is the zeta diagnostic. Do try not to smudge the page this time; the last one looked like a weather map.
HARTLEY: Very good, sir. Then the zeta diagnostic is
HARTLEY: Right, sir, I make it 0.68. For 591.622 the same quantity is 0.556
